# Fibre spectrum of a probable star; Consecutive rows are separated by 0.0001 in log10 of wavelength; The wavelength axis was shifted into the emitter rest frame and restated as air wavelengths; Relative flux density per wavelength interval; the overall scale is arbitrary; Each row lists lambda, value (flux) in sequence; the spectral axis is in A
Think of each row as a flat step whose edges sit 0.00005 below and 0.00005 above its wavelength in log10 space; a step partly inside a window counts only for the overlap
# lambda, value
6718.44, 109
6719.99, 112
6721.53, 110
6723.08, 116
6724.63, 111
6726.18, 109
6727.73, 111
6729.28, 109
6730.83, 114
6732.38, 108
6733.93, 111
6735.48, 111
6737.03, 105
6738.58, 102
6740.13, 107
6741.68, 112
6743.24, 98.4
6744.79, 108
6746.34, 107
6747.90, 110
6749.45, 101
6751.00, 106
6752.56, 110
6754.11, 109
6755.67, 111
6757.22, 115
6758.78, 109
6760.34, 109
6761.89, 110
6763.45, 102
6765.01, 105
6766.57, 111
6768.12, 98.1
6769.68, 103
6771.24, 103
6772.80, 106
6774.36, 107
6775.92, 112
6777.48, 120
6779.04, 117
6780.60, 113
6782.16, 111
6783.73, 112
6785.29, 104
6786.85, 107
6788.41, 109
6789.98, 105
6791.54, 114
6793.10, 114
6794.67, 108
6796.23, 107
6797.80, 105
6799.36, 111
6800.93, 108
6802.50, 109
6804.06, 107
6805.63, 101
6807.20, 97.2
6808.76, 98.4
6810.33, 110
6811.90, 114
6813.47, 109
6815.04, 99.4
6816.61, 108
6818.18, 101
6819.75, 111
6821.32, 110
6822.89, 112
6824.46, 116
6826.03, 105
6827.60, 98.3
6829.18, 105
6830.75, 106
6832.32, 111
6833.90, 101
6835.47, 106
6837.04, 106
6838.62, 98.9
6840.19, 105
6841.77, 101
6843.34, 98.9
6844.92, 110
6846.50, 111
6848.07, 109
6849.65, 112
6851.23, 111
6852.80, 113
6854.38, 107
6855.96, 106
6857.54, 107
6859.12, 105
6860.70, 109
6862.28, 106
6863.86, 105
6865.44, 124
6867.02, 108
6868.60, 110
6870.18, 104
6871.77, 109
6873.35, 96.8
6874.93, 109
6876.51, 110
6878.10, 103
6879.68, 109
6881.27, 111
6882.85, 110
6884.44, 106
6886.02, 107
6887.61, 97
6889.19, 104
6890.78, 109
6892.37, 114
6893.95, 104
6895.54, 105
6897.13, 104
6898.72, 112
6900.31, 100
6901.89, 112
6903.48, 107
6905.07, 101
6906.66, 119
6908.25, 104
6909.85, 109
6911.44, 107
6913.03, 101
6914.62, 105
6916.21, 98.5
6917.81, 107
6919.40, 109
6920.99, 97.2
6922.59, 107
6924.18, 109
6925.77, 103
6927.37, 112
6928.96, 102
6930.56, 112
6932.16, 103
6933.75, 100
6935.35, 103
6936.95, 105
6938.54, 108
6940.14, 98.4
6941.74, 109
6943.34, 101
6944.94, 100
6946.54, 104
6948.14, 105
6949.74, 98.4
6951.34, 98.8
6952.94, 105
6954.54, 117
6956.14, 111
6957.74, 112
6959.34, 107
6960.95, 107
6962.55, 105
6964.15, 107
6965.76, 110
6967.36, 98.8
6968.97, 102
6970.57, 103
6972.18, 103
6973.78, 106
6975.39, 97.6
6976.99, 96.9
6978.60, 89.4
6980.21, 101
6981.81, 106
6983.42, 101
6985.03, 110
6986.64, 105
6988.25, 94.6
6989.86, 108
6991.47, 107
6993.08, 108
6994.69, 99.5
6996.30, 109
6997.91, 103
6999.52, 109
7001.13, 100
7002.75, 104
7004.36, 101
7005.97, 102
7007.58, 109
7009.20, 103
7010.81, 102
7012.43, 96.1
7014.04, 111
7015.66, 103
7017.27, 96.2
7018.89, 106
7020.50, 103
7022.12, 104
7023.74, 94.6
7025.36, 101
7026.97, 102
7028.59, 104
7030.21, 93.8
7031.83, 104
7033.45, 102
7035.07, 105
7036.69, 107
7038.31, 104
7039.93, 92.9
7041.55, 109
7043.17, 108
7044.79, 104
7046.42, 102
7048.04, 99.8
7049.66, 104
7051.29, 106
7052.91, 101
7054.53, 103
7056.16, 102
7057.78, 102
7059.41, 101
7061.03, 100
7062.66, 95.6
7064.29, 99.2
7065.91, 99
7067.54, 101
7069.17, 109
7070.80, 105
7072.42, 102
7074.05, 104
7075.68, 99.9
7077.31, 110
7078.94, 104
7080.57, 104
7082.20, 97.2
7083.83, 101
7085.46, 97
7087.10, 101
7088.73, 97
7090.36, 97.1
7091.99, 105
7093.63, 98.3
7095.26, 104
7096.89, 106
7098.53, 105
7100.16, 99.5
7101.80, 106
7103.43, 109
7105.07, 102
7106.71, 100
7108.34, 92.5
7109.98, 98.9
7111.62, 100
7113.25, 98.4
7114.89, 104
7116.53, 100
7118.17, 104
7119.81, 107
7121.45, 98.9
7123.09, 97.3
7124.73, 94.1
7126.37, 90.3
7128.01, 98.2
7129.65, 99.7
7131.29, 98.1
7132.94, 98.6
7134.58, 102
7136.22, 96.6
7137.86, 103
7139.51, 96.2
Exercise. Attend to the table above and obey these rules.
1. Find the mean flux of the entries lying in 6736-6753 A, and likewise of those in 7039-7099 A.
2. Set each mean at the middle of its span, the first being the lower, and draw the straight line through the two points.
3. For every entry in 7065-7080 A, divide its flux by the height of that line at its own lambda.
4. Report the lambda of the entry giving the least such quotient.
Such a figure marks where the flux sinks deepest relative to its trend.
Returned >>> 7065.91 A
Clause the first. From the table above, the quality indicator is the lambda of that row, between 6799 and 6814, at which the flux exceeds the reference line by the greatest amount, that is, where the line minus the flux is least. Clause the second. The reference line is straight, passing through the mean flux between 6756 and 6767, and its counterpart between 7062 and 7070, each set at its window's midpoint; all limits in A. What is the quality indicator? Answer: 6811.90 A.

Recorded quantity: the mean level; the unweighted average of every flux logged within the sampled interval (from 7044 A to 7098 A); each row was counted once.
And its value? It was 101.9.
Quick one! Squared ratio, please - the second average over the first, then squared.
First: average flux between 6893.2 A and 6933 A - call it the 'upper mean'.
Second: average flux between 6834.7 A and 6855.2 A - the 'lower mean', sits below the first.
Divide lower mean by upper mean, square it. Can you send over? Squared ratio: 1.02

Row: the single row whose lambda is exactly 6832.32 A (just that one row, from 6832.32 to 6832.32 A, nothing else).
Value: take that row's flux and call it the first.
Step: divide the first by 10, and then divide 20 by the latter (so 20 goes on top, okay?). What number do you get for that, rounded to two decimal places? 1.80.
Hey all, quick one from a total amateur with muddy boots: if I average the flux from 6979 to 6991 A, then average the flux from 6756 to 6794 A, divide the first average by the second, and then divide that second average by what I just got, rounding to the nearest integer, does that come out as 115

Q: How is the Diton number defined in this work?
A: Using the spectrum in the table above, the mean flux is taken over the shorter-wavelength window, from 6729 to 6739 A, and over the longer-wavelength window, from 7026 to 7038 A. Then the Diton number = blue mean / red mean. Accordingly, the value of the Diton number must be 1.06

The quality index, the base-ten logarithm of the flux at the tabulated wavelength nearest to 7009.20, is 2.01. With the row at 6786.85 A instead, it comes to 2.03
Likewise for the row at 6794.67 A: 2.03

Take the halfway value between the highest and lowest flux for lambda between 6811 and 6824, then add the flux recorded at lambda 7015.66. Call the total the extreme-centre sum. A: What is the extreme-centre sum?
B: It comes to 209.7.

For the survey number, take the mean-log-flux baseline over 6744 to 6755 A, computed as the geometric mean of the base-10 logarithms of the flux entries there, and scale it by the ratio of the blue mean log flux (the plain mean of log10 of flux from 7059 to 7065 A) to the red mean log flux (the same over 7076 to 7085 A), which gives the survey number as 2.01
